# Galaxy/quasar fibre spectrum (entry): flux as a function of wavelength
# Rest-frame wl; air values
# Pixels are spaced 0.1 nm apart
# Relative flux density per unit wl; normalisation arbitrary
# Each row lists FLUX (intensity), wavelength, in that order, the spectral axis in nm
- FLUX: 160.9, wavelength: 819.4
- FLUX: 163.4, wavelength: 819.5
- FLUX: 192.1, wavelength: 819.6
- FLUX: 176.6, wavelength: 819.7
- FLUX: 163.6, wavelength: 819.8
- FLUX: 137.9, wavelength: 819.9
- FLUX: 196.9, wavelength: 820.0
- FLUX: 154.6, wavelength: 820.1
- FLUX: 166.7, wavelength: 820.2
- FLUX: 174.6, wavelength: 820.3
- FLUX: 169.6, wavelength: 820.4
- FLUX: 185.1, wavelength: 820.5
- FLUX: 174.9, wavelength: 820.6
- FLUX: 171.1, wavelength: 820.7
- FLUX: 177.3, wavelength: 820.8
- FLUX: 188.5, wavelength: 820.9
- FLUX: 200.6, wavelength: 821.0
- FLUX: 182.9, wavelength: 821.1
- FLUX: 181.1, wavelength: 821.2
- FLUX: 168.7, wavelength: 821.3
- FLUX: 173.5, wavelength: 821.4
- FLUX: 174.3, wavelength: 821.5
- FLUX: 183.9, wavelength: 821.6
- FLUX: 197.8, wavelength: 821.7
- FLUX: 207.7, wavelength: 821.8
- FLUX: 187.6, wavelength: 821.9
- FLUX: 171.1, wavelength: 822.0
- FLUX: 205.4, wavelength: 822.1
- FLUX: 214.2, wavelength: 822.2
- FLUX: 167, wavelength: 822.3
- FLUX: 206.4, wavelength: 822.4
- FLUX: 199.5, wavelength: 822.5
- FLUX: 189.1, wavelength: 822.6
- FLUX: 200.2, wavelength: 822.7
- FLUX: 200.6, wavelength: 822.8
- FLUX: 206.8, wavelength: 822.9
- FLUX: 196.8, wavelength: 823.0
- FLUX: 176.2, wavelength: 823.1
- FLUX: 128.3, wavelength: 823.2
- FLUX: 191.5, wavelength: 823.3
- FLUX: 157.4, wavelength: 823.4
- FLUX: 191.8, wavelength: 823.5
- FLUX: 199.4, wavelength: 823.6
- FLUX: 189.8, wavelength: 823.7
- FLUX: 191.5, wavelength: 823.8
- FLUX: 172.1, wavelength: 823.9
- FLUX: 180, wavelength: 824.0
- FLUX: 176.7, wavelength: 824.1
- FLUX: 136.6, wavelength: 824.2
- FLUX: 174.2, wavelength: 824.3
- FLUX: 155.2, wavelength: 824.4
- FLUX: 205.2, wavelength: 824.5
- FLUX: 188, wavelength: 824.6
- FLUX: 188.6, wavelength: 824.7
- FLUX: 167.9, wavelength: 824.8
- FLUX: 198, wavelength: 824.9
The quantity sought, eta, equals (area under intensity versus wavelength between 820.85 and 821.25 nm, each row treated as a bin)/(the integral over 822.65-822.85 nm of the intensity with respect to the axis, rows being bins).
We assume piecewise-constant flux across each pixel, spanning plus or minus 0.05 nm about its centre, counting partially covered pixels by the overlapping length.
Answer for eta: 1.9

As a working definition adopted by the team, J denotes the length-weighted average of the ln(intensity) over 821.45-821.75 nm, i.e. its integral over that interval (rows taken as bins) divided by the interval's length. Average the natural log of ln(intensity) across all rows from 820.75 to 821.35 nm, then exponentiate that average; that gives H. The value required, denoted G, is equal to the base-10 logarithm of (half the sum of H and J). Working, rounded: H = 5.21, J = 5.22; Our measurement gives 0.717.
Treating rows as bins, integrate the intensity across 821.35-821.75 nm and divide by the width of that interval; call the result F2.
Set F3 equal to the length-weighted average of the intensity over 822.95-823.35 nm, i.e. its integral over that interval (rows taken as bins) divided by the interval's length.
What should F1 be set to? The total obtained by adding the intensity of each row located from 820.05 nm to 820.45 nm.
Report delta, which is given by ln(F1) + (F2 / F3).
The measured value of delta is 7.55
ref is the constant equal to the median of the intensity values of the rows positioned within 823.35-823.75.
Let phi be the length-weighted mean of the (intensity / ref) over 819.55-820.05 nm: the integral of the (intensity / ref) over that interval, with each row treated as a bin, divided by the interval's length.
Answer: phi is 0.91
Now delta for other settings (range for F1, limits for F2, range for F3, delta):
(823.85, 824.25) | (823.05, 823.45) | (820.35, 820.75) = 7.43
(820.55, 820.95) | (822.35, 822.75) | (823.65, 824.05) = 7.65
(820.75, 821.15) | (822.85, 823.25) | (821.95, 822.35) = 7.55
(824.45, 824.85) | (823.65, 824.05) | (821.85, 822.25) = 7.56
